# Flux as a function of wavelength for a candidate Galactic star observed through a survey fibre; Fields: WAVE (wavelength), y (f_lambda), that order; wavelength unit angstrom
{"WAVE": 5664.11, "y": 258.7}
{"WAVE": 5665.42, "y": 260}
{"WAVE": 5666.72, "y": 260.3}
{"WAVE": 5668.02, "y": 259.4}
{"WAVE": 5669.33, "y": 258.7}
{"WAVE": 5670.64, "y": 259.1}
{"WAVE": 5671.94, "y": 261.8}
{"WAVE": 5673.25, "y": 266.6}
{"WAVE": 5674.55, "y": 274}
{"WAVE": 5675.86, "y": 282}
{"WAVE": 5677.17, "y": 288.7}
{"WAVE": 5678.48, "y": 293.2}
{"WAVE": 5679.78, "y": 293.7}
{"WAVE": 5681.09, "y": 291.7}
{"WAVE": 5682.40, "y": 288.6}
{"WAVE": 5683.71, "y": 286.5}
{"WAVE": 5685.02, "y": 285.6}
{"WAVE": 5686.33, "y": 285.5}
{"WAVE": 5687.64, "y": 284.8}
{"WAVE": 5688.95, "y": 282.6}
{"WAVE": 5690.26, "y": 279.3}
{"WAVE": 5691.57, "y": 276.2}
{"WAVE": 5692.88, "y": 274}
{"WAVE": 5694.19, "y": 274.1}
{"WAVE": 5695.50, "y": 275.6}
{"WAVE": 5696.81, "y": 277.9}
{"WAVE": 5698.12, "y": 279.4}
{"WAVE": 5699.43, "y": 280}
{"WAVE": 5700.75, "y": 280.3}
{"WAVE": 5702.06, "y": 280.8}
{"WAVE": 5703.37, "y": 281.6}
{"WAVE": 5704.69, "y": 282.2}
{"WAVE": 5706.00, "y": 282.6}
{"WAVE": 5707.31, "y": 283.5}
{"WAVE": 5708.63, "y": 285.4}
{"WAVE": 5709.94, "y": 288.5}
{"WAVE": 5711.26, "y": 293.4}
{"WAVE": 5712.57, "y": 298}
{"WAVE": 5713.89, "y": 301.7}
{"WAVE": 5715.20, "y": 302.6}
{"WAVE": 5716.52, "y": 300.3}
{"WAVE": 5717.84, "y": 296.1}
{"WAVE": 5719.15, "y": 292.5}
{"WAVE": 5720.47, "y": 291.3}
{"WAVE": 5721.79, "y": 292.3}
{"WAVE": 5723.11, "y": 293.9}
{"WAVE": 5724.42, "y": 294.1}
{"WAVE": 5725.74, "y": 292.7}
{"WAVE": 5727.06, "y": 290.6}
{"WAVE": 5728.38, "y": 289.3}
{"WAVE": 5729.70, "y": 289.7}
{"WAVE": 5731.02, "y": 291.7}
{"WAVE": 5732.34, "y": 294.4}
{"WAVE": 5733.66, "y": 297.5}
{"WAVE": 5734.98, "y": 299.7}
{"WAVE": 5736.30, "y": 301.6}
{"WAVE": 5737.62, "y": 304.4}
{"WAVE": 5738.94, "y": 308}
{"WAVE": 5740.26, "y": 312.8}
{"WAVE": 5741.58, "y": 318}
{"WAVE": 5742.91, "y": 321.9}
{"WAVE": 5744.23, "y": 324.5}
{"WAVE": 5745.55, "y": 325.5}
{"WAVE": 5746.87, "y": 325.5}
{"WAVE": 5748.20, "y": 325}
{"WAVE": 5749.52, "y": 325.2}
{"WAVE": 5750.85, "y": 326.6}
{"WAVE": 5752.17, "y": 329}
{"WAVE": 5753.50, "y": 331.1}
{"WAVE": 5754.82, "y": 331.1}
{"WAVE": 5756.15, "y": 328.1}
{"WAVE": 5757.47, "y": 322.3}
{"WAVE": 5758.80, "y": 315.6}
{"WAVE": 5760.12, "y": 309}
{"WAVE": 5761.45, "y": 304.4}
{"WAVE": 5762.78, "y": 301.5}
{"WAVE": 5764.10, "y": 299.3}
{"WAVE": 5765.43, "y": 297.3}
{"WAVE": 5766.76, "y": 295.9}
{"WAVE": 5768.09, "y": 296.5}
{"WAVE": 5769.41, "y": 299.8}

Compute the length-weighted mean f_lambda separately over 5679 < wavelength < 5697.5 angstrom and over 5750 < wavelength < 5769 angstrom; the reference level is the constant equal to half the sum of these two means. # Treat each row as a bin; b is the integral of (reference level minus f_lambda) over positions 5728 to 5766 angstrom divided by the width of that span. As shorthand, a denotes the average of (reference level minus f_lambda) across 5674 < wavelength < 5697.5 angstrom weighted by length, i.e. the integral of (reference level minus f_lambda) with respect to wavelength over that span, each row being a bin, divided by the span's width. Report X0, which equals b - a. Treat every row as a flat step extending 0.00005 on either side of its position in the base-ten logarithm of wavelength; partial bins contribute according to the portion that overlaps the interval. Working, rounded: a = 15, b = -14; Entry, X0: -29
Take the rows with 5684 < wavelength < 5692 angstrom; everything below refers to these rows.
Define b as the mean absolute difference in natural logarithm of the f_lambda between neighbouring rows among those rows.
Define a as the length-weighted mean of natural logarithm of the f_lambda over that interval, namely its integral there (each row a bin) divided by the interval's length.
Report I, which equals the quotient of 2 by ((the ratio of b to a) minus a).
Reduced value -0.355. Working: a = 5.64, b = 0.007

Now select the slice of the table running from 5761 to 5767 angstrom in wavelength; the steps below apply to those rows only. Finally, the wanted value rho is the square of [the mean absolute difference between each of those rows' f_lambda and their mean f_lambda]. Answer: 7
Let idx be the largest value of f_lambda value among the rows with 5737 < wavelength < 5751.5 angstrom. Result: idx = 326.6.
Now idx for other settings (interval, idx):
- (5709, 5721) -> 302.6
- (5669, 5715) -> 301.7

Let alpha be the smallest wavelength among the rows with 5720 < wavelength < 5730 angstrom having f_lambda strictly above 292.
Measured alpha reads 5721.79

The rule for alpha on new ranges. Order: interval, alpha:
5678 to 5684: 5678.48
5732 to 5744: 5732.34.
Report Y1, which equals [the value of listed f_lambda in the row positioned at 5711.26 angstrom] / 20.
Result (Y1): 14.7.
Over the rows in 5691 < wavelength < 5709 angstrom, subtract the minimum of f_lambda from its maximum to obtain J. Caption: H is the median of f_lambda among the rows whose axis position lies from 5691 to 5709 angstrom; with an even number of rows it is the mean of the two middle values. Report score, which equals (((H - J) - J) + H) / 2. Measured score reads 269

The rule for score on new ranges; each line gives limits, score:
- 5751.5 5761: 306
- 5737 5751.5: 302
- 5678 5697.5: 265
